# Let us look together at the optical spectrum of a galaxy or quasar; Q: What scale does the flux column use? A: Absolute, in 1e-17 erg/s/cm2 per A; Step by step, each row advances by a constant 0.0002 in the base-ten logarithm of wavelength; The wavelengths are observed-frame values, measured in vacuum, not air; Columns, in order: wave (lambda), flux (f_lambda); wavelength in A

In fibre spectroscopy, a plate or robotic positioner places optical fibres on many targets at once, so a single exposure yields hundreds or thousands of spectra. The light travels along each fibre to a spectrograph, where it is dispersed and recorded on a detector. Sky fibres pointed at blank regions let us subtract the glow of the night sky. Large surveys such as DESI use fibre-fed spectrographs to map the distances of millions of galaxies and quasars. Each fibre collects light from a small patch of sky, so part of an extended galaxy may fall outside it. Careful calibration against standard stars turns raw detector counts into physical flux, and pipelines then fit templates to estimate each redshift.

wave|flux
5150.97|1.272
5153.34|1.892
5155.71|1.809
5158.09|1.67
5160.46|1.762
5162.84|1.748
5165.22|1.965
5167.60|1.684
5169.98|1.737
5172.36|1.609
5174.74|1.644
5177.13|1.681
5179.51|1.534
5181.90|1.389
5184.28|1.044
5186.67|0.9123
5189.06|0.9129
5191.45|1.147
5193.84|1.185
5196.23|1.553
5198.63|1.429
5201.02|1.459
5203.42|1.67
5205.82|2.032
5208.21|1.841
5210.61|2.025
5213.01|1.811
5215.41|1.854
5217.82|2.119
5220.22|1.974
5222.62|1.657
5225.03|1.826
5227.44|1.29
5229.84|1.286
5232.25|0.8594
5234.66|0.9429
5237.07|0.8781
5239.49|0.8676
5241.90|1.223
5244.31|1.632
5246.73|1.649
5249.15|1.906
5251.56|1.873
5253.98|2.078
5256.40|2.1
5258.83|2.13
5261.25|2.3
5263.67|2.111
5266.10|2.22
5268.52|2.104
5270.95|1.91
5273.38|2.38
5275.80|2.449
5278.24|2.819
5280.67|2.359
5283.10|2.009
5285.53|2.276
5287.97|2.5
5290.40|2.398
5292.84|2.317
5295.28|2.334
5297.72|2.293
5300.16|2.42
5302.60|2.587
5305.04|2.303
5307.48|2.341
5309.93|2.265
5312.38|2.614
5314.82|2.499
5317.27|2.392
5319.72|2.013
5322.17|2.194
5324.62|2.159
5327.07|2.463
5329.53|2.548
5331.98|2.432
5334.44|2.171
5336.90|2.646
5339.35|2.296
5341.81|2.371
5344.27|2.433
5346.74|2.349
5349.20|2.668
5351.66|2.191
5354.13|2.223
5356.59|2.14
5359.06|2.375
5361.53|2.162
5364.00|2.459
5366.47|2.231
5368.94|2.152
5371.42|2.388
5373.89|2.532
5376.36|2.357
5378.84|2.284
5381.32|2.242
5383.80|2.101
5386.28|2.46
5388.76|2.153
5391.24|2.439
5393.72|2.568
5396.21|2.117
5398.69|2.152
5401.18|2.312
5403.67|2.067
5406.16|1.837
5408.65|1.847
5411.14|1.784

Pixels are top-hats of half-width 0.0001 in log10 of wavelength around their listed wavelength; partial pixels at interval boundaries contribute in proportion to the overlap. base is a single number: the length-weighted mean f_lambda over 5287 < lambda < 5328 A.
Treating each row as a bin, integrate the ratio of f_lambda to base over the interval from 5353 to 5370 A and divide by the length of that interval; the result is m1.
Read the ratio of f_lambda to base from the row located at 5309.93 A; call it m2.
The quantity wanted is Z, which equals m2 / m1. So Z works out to 1.01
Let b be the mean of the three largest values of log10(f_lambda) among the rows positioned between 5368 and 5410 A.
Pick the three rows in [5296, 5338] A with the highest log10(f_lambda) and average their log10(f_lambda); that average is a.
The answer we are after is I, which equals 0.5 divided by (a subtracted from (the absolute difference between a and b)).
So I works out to -1.2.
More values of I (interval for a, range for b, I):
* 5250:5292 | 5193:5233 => -1.6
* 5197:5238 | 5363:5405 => -2.2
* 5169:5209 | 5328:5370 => -4.0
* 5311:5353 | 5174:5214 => -1.7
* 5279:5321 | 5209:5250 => -1.6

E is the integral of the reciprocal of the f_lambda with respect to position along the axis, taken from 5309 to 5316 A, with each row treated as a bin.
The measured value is 2.8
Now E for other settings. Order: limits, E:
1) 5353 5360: 3.1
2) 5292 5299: 3.0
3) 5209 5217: 4.2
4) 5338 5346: 3.4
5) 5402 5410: 4.2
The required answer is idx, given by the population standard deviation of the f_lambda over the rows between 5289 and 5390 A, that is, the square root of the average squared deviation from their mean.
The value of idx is 0.155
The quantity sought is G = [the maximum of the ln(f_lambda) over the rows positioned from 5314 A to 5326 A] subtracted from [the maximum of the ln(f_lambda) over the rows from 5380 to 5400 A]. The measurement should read 0.03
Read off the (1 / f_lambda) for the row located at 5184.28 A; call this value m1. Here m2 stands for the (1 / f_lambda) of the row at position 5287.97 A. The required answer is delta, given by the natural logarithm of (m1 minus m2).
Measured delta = -0.6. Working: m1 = 0.96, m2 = 0.400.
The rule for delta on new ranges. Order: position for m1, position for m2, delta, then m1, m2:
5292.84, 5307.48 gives -5.4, 0.43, 0.427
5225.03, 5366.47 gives -2.3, 0.55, 0.448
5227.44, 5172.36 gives -1.9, 0.78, 0.622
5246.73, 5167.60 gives -4.4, 0.61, 0.594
